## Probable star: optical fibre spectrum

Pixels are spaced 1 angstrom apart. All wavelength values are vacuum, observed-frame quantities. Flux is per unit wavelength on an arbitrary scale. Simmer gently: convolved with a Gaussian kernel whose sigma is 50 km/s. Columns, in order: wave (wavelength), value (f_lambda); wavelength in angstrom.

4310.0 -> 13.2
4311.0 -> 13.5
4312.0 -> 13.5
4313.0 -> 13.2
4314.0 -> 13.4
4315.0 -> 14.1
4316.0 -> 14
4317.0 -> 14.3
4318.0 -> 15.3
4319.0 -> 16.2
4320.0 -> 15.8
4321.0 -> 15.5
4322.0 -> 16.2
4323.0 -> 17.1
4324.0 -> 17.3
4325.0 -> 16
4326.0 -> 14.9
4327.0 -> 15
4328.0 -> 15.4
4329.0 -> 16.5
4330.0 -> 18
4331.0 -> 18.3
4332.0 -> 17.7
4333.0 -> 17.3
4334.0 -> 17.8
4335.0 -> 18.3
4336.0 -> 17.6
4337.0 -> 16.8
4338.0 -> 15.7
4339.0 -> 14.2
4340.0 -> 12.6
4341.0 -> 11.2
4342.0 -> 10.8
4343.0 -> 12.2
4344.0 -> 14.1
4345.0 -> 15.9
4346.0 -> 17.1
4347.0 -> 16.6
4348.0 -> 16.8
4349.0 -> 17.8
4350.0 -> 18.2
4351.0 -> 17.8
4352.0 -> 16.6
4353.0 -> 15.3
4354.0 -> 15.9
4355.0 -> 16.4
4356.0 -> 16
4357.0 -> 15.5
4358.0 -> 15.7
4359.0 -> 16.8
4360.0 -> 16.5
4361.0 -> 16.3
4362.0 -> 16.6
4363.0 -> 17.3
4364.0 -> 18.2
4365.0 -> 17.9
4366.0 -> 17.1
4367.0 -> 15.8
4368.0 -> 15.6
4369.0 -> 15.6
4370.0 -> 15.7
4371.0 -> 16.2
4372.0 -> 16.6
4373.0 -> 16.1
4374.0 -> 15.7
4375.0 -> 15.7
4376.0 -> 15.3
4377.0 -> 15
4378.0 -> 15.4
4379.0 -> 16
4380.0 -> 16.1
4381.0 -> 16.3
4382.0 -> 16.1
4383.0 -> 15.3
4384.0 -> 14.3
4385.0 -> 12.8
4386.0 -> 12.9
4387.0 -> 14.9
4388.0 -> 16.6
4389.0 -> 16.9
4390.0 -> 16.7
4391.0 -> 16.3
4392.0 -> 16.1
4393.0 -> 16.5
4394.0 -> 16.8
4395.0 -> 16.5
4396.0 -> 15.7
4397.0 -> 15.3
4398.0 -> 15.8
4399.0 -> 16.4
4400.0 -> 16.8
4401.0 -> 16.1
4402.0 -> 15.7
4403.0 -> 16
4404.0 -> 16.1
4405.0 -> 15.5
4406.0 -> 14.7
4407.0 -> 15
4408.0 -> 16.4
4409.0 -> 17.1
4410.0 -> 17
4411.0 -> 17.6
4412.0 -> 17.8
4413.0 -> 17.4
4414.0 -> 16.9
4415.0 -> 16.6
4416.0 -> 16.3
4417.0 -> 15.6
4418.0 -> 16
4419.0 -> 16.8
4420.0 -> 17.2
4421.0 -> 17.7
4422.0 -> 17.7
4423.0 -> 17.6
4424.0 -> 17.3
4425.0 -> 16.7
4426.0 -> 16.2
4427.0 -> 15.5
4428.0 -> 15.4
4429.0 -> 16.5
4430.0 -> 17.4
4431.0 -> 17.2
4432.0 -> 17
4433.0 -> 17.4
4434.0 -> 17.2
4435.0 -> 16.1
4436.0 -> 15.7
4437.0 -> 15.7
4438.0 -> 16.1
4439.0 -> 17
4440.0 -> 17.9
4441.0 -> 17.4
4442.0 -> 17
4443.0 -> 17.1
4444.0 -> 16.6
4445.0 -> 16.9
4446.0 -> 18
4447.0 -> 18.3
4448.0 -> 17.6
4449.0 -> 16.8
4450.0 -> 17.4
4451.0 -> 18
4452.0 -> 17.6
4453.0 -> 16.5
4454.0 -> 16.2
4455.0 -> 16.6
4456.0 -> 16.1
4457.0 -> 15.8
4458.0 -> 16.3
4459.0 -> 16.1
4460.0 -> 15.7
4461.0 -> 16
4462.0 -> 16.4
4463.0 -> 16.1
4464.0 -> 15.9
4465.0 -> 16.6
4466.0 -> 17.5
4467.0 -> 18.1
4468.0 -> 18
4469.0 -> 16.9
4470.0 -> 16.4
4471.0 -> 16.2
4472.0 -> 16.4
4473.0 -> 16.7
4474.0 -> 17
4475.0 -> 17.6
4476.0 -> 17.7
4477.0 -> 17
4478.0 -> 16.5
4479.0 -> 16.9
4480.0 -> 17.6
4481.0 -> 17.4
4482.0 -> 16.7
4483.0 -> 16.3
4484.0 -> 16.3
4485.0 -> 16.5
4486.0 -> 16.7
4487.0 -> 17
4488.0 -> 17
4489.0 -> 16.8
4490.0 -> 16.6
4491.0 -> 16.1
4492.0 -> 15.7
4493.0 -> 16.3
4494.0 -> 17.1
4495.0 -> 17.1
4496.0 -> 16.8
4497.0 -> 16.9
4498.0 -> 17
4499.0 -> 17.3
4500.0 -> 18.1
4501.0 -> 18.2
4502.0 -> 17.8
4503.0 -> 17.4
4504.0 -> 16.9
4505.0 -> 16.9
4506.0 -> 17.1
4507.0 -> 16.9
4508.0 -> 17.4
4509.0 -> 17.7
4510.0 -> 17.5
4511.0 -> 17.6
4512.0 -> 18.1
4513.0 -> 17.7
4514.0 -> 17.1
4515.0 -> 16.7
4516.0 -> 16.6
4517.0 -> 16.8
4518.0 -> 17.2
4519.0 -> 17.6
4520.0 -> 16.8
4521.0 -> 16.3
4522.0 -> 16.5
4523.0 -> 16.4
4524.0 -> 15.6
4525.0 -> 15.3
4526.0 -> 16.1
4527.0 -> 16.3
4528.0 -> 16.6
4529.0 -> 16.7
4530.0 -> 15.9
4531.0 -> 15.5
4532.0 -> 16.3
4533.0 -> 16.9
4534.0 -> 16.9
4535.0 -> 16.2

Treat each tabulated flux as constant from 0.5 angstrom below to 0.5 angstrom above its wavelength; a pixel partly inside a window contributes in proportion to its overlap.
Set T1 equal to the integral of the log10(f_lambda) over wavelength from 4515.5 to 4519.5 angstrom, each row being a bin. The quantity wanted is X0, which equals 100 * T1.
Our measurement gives 492.6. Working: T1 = 4.93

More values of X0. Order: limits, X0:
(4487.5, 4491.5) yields 488.3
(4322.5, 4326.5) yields 484.8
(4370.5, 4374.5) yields 483.2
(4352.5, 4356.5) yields 480.5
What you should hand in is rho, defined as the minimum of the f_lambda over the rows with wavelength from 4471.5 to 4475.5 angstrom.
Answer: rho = 16.4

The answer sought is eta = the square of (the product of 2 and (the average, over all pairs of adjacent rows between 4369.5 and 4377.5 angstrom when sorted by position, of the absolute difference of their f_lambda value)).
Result 0.5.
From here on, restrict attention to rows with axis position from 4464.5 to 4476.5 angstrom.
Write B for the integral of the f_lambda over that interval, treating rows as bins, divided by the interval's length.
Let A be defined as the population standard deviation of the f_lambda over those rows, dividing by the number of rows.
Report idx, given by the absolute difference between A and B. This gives 16.5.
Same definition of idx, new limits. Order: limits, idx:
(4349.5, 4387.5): 14.8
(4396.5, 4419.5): 15.5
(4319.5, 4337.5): 15.7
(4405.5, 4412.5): 15.4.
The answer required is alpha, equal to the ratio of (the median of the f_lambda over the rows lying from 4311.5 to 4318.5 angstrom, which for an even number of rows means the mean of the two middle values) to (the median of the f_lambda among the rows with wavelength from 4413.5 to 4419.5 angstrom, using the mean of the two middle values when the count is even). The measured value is 0.85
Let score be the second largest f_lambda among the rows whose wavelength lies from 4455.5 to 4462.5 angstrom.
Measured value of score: 16.3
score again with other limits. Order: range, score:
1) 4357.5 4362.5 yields 16.6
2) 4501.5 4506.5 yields 17.4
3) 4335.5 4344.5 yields 16.8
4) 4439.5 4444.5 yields 17.4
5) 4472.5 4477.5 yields 17.6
